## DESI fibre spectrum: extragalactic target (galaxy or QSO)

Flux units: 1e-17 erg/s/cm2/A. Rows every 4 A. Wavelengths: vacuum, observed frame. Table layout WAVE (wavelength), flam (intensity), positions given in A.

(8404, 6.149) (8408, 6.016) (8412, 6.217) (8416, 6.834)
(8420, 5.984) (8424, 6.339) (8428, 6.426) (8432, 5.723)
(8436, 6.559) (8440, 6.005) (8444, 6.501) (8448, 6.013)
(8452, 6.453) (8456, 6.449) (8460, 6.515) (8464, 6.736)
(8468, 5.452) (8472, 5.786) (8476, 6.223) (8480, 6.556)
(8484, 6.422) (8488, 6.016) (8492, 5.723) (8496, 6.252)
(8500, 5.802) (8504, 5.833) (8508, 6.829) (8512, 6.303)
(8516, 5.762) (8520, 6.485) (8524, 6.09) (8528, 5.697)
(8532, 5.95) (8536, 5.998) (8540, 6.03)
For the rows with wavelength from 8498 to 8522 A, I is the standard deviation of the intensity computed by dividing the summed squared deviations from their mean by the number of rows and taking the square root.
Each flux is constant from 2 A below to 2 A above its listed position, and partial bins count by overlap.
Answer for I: 0.40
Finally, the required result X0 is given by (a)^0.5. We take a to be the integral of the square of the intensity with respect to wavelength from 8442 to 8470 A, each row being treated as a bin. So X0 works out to 33.4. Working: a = 1117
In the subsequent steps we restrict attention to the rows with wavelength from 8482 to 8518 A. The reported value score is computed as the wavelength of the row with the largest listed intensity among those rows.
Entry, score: 8508 A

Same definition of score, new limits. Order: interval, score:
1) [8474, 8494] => 8480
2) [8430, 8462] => 8436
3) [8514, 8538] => 8520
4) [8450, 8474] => 8464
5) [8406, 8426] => 8416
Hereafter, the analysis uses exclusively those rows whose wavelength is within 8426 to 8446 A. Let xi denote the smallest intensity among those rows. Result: 5.723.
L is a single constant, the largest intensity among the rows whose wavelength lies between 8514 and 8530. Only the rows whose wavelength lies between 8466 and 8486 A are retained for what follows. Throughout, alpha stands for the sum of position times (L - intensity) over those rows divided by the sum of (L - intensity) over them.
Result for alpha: 8470.5 A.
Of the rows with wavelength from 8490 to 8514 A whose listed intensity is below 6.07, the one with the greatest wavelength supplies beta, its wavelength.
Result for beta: 8504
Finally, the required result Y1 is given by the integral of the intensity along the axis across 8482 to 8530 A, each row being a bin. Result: 293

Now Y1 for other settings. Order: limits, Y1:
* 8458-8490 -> 199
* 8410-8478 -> 425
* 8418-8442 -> 148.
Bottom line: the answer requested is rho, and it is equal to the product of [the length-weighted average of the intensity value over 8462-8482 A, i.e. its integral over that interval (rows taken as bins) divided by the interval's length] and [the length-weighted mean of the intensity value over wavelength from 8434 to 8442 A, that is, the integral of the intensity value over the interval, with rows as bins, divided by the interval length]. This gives 38.6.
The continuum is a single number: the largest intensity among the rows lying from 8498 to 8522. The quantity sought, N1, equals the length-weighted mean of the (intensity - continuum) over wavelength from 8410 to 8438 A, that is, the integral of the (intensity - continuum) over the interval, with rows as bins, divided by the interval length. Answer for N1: -0.53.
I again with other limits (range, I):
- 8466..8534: 0.36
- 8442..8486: 0.37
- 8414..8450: 0.33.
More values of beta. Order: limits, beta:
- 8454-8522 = 8516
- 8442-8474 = 8472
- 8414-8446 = 8440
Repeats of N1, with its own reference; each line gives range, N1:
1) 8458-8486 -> -0.59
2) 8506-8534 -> -0.67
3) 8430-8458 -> -0.59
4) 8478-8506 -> -0.74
